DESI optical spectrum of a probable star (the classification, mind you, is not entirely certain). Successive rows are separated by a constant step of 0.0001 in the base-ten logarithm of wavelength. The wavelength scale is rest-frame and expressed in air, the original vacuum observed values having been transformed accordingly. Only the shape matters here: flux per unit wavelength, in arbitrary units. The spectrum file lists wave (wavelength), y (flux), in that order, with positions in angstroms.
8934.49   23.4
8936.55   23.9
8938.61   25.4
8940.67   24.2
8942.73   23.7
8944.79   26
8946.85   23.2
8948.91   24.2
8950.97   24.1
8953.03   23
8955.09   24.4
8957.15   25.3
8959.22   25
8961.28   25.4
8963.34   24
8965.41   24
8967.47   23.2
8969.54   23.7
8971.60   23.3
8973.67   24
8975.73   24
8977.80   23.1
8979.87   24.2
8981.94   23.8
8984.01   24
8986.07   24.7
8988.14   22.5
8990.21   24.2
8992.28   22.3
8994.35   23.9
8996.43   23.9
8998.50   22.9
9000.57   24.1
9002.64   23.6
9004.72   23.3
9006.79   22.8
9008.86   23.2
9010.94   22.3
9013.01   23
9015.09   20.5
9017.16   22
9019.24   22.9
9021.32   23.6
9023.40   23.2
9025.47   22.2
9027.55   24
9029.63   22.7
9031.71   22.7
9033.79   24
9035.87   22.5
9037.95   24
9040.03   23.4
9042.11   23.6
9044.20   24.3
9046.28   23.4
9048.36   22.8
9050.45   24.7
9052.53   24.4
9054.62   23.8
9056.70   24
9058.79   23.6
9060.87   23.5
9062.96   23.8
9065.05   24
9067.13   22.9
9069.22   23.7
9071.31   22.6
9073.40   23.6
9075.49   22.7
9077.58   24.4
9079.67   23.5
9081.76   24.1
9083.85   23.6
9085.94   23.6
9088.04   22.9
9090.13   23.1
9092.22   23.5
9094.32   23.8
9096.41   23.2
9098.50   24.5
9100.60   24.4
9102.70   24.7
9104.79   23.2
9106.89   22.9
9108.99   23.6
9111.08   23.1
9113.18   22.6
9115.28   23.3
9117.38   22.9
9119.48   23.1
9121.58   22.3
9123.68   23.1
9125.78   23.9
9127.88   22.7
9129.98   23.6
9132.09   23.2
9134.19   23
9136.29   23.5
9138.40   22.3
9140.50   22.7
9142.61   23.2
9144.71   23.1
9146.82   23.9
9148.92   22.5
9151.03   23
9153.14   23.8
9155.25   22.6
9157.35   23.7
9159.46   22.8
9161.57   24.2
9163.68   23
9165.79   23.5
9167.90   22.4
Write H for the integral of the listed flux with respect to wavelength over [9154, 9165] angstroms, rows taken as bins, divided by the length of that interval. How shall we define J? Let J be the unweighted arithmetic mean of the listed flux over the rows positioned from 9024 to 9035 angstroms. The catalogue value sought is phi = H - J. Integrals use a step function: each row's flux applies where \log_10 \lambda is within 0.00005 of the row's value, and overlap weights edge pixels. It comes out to 0.2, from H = 23.3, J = 23.1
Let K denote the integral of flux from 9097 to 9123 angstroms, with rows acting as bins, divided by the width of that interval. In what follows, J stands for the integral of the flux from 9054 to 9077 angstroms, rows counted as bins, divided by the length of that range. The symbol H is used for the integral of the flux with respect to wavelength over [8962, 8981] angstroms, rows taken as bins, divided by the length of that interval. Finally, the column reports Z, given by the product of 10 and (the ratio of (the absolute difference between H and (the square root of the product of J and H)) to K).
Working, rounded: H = 23.75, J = 23.5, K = 23.4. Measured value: 0.06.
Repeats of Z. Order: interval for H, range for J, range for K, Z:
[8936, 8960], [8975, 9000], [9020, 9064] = 0.16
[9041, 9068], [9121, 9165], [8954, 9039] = 0.13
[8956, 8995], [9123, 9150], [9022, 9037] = 0.17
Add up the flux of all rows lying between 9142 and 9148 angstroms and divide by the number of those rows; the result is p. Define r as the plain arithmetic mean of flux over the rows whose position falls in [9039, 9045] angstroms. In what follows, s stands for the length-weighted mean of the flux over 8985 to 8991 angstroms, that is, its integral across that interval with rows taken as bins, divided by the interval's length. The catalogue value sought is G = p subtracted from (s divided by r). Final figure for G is -22.4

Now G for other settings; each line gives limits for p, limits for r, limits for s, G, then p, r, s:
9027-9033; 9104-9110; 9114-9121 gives -22.1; 23.1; 23.2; 23.0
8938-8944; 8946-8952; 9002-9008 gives -23.5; 24.4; 23.8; 23.2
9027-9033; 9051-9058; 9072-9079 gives -22.2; 23.1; 24.1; 23.5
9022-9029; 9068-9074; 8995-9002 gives -22.1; 23.1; 23.3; 23.6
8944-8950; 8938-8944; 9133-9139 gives -23.5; 24.5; 24.4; 23.0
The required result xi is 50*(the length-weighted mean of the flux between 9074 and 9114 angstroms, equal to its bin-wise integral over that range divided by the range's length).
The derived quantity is 1178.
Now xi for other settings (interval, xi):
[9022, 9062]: 1176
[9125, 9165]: 1160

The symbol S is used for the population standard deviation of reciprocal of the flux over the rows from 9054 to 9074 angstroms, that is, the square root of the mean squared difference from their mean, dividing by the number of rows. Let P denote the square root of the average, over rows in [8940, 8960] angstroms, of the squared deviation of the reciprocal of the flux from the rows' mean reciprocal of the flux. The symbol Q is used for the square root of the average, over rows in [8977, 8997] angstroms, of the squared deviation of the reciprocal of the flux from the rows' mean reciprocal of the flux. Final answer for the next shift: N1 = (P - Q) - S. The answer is -0.0007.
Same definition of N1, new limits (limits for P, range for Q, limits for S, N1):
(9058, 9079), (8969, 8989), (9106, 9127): -0.0009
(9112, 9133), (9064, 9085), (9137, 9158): -0.0012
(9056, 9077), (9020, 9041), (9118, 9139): -0.0012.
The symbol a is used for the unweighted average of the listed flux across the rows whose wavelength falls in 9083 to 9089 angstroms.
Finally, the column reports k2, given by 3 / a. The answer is 0.128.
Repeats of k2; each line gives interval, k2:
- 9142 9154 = 0.129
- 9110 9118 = 0.131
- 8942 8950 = 0.124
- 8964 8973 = 0.127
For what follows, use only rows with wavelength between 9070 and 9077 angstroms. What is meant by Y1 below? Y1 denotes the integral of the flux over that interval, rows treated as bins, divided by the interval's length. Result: 23.1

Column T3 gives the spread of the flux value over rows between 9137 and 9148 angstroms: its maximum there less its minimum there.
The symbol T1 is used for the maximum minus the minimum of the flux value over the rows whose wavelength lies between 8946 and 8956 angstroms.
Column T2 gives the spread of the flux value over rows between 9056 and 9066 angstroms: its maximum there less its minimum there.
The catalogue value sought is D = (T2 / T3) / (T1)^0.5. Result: 0.26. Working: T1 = 1.4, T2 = 0.50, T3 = 1.6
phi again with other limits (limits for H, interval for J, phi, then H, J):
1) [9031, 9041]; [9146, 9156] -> 0.2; 23.3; 23.2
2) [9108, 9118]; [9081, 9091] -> -0.3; 23.1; 23.5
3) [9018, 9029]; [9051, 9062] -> -0.7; 23.1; 23.9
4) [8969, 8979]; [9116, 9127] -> 0.6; 23.6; 23.1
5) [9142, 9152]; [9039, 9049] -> -0.4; 23.1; 23.5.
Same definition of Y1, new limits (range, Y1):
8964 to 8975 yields 23.7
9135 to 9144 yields 22.9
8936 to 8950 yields 24.4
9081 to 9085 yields 23.8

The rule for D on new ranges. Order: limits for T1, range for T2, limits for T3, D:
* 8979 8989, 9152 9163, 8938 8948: 0.39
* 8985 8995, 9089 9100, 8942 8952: 0.32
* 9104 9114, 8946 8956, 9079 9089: 1.17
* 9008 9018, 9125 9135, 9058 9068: 0.66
